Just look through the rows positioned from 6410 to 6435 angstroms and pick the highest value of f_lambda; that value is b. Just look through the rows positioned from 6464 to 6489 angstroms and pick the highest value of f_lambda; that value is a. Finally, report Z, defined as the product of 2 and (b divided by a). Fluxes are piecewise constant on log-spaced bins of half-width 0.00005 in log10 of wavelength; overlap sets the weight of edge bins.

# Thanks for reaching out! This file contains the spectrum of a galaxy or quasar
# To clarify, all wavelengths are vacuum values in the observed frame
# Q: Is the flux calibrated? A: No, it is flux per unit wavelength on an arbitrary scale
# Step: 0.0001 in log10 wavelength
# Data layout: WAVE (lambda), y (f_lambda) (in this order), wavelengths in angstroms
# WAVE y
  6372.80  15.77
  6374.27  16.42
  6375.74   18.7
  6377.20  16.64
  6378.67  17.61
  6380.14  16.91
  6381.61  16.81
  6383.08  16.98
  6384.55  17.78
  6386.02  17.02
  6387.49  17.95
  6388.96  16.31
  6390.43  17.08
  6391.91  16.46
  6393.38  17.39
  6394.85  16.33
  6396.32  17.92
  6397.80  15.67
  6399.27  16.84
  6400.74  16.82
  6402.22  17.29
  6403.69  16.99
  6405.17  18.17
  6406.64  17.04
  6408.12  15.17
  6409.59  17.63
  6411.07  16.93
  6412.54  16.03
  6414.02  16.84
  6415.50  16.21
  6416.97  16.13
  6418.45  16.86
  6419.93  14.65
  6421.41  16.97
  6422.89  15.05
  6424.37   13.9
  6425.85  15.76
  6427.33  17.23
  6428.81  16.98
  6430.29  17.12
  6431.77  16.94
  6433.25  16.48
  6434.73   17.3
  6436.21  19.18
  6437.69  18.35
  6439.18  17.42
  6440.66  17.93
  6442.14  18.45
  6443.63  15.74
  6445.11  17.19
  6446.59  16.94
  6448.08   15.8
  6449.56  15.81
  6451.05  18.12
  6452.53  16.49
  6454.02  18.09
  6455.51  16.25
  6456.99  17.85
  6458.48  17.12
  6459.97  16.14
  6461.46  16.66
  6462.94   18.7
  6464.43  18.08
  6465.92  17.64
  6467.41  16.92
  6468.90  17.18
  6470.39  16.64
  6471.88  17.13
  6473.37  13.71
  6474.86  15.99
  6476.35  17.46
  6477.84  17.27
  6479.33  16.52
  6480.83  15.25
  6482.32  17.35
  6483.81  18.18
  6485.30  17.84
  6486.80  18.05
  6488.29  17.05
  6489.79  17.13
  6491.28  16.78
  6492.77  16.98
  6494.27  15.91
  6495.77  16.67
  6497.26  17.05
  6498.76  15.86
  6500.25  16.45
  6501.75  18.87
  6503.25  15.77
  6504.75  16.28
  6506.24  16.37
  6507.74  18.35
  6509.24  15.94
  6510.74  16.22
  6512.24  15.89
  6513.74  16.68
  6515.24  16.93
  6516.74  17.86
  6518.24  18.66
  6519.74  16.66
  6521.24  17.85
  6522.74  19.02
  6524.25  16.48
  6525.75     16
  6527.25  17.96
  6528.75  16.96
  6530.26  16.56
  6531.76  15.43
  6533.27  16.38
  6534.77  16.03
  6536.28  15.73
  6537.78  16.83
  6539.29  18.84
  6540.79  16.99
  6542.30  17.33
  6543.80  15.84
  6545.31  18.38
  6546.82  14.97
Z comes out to 1.90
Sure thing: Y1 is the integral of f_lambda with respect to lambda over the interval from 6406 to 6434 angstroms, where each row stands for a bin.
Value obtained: 457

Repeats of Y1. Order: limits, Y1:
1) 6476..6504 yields 475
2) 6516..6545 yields 494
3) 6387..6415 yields 472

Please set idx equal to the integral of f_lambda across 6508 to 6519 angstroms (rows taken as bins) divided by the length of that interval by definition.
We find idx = 16.9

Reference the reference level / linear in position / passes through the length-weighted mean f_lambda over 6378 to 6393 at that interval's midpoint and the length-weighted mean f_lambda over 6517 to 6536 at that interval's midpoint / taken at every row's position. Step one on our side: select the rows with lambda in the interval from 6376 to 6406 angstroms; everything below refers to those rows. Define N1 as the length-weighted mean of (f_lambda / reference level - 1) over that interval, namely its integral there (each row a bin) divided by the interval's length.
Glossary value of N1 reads -0.001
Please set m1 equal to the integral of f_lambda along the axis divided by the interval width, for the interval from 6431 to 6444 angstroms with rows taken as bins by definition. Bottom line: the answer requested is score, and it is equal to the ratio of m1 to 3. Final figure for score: 5.86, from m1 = 17.58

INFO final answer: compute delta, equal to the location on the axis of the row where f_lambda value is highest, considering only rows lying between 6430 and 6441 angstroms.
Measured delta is 6436.21 angstroms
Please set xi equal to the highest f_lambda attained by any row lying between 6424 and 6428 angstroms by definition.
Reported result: 17.23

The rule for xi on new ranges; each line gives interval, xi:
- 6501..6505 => 18.87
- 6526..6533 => 17.96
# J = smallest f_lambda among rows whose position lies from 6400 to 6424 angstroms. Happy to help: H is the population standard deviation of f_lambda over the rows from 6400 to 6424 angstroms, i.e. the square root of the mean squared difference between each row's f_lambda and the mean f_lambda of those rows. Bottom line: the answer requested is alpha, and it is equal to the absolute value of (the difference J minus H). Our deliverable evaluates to 13.7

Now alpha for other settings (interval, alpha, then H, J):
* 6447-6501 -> 12.7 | 0.97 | 13.71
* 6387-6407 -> 15.0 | 0.68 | 15.67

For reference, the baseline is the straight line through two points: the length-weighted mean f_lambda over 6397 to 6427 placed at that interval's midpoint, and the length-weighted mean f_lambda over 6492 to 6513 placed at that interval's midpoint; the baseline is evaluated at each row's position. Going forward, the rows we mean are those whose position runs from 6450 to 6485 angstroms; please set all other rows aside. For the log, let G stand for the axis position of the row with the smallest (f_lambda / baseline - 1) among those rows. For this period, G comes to 6473.37 angstroms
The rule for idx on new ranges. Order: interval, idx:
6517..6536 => 17.0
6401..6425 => 16.4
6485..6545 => 16.9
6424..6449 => 17.0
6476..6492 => 17.2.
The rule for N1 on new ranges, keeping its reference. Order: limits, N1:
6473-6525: -0.005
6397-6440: -0.022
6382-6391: 0.005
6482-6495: 0.014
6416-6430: -0.063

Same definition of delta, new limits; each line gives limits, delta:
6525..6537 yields 6527.25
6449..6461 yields 6451.05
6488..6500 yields 6489.79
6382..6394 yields 6387.49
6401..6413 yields 6405.17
